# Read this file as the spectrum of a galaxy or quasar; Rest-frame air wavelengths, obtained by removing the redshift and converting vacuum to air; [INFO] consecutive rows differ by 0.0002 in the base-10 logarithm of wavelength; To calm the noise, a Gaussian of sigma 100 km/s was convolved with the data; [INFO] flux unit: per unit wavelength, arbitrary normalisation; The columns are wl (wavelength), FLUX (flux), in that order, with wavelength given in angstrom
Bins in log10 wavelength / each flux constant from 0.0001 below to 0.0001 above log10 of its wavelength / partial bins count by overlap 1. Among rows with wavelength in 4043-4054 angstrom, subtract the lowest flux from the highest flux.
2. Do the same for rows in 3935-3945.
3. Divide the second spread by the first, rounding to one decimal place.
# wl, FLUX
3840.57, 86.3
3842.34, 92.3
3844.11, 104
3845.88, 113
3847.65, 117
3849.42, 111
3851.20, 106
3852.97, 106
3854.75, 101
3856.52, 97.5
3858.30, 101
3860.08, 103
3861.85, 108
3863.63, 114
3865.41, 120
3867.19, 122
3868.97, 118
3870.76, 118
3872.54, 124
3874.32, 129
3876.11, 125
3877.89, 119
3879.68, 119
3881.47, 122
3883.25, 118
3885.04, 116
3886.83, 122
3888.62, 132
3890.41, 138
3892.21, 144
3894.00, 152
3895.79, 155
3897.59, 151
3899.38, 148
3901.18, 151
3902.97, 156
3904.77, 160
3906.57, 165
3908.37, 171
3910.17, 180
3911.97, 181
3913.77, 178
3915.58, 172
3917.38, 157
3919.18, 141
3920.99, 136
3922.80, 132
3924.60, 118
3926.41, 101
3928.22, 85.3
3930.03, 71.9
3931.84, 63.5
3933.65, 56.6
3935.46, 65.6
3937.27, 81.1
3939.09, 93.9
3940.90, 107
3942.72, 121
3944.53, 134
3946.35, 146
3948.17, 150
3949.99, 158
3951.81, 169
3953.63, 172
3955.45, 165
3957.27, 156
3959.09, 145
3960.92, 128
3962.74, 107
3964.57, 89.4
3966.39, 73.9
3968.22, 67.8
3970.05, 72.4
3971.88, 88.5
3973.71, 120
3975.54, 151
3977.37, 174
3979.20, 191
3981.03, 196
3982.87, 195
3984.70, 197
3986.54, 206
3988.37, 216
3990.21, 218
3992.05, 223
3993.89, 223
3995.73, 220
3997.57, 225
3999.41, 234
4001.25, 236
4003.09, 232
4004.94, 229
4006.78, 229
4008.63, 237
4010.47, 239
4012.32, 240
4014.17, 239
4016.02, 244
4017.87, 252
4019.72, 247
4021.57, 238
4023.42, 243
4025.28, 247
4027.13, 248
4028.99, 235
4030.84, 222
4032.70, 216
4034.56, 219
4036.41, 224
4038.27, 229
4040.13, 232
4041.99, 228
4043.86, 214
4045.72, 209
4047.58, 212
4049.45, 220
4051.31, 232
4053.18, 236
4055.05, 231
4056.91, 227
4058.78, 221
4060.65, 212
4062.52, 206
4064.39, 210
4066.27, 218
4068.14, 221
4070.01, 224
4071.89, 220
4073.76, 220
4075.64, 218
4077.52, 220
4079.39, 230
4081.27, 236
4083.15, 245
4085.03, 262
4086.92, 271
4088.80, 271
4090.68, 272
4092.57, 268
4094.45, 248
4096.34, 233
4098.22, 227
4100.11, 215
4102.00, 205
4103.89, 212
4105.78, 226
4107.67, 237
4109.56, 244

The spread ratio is 2.5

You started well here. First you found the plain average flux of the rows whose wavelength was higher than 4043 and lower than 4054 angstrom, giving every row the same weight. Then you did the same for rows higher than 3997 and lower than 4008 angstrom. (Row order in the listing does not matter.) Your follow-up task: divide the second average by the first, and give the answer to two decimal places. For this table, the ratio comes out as 1.05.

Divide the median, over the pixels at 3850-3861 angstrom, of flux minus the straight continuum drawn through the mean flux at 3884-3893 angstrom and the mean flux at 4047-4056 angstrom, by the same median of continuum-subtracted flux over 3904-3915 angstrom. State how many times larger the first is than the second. -0.3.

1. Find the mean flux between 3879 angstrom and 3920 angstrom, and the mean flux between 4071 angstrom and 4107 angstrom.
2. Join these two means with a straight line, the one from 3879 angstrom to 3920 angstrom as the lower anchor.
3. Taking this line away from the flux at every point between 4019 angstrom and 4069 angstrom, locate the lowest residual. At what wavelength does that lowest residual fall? 4062.52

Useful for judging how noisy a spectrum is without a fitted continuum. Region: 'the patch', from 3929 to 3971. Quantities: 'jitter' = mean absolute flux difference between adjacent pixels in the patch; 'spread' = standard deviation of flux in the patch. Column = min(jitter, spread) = 11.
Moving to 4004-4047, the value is 5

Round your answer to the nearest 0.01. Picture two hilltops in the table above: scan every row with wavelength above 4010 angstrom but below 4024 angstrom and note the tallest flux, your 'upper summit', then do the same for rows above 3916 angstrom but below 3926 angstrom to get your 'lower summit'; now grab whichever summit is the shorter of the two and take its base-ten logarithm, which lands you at 2.20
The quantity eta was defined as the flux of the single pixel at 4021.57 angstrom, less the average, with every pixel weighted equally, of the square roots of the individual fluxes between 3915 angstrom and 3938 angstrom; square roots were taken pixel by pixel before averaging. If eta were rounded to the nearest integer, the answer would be 228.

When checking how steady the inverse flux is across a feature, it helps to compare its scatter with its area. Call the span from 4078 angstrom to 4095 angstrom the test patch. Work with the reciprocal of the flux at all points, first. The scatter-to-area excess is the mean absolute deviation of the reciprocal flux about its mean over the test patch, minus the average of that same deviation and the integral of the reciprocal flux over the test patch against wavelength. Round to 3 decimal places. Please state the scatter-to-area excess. -0.033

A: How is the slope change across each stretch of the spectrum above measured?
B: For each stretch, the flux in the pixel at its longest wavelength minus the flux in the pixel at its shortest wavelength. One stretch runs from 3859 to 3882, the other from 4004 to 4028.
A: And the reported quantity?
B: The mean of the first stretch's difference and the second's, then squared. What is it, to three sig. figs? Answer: 361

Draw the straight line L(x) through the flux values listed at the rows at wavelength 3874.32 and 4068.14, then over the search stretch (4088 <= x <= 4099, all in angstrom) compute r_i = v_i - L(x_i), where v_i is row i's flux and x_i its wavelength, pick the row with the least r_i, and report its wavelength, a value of 4098.22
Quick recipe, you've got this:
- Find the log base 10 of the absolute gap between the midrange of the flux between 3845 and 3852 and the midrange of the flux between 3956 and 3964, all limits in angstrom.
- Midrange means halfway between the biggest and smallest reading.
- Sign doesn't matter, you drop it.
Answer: 1.30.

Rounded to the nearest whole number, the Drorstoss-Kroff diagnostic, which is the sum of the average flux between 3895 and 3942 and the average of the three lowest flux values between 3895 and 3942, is 192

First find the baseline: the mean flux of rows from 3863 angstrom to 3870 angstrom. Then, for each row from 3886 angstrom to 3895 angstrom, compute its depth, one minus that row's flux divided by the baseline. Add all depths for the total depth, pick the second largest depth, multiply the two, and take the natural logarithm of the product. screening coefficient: -2.4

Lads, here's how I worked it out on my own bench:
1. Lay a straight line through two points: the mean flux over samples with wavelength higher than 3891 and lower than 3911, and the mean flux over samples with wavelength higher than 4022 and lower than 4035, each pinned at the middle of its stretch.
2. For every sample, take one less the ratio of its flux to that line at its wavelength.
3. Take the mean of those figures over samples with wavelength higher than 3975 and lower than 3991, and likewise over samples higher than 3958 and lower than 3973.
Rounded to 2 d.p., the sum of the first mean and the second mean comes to 0.56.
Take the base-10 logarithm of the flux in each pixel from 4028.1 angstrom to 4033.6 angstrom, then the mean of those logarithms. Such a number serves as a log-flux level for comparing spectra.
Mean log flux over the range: 2.35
